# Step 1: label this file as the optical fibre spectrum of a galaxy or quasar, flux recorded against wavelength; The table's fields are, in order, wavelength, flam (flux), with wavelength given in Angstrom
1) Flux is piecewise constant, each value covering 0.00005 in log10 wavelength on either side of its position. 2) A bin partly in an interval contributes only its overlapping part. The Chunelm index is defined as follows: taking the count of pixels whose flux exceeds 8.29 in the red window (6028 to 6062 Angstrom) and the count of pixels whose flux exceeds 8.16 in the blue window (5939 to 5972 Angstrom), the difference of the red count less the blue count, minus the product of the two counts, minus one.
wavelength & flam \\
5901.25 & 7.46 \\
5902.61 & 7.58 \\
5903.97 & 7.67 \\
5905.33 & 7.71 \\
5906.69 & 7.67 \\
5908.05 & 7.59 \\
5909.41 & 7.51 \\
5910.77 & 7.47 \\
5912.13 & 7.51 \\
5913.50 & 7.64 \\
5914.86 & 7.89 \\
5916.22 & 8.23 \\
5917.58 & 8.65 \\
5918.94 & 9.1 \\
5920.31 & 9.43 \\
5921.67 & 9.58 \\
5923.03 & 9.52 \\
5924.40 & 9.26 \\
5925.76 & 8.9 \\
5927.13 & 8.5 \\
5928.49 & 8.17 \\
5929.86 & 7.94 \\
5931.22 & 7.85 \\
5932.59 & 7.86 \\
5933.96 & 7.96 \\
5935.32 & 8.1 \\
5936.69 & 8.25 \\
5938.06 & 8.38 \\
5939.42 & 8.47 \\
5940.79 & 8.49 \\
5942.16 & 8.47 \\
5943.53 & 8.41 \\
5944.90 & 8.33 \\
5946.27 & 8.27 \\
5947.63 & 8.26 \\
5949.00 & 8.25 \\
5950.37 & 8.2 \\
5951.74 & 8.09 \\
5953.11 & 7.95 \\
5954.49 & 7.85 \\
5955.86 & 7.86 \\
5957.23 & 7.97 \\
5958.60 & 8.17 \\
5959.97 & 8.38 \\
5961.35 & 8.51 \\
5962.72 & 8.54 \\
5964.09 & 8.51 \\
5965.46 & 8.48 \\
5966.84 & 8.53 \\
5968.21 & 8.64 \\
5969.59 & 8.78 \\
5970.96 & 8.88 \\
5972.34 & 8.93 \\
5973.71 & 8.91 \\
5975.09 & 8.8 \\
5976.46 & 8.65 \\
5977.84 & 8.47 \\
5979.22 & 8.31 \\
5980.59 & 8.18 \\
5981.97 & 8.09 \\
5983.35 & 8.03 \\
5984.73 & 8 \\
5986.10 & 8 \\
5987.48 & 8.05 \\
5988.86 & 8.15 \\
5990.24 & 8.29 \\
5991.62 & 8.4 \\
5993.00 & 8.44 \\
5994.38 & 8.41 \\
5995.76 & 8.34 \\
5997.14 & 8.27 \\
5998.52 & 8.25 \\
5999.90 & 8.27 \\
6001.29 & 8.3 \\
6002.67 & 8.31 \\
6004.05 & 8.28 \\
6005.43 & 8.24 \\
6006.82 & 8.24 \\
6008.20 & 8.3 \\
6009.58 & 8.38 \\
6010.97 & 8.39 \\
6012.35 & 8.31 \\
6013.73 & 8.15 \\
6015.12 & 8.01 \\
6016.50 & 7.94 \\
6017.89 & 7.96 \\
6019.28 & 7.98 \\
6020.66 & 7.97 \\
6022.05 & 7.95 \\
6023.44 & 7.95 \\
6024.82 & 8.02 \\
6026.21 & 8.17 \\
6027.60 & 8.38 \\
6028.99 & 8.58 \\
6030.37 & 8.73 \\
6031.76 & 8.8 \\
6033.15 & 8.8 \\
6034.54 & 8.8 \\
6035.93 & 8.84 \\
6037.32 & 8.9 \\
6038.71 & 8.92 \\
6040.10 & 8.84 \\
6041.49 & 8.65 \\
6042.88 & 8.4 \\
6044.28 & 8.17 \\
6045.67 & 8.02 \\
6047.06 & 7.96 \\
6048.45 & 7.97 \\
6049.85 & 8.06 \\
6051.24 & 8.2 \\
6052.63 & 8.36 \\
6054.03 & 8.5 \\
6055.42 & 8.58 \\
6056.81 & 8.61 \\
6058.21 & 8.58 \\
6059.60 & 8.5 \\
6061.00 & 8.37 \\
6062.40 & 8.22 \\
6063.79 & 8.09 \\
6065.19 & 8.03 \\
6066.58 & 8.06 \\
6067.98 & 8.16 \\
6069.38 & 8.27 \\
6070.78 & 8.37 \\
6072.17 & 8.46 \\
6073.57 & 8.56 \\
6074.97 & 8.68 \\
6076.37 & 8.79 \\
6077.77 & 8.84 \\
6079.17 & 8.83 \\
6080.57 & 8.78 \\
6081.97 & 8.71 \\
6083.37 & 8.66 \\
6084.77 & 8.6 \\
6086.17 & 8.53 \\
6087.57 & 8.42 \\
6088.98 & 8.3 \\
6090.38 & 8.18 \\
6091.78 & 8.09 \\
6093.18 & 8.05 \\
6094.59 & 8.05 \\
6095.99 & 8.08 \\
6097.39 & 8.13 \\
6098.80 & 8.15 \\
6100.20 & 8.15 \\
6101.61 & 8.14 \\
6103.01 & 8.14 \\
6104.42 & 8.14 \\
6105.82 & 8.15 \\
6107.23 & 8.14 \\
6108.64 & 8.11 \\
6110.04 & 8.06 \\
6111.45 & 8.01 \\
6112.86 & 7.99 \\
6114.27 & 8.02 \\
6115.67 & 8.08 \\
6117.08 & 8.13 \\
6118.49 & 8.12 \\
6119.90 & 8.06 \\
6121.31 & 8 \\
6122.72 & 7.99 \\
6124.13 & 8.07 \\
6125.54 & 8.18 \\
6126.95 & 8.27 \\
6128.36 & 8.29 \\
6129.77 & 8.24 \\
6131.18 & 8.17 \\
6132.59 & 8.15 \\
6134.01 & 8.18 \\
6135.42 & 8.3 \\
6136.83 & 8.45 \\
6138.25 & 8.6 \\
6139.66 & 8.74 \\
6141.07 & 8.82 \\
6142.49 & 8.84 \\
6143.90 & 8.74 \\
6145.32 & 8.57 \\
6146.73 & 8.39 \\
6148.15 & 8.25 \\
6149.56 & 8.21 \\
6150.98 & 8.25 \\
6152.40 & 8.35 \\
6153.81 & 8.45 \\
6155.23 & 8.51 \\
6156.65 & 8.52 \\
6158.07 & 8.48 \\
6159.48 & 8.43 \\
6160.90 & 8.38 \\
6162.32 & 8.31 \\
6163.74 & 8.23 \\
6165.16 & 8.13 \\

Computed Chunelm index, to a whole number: -344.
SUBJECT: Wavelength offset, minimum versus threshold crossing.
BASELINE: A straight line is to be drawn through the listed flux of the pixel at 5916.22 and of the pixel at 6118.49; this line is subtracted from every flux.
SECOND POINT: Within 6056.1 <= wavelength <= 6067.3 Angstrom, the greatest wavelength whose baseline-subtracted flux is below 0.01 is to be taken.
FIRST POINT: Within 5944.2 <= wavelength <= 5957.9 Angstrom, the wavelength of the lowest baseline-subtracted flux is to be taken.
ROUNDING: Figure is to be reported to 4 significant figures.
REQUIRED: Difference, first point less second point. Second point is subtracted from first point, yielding -112.1 Angstrom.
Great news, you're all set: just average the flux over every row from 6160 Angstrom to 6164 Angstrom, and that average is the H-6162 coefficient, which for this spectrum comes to 8.3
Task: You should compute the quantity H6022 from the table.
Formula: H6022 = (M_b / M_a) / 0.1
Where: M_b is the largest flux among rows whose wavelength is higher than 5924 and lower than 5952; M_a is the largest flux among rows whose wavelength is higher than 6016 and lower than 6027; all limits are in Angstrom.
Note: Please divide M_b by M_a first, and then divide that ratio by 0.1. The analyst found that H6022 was 11.3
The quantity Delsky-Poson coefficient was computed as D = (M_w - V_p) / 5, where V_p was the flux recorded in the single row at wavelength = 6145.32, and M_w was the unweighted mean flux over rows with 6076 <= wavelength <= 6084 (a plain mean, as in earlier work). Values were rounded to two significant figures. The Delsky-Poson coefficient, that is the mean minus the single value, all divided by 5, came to 0.040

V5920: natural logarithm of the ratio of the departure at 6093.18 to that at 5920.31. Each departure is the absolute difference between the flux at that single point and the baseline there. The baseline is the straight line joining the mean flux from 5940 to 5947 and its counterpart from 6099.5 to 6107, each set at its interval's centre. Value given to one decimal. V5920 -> -2.2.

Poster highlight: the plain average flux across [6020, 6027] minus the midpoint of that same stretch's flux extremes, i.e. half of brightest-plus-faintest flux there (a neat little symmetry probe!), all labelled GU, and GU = -0.048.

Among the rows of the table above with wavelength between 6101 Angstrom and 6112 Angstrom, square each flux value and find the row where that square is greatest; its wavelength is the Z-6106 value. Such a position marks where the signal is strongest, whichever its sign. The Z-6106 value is 6105.82 Angstrom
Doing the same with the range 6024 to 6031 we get 6030.37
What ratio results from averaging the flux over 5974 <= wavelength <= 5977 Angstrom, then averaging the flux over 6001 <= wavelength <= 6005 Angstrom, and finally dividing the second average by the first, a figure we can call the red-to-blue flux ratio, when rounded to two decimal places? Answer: 0.95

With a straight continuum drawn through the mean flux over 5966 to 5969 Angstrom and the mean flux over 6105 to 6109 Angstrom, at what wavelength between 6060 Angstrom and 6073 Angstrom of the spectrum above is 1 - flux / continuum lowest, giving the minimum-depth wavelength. 6072.17 Angstrom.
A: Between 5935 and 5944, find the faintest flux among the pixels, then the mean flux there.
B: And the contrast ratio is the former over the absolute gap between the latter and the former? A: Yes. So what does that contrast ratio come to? 30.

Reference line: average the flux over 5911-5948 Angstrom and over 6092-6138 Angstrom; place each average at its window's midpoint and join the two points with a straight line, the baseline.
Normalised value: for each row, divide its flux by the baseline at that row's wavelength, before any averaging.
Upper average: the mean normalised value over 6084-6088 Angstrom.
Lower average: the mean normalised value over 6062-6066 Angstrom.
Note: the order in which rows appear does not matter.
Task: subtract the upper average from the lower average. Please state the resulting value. -0.054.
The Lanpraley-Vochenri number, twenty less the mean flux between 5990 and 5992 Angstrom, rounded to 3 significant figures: 11.7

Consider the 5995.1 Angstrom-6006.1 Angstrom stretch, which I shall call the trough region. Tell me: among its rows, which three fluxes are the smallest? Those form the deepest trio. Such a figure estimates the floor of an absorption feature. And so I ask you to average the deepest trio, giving 8.25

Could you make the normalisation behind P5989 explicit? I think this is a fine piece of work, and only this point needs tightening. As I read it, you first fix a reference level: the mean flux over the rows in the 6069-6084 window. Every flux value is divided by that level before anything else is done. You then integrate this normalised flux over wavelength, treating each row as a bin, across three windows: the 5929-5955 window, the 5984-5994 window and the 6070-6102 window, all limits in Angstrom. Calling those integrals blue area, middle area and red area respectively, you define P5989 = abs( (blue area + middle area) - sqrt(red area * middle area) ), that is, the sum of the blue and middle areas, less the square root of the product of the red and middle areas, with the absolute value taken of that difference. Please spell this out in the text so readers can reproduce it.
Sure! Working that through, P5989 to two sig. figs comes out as 17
